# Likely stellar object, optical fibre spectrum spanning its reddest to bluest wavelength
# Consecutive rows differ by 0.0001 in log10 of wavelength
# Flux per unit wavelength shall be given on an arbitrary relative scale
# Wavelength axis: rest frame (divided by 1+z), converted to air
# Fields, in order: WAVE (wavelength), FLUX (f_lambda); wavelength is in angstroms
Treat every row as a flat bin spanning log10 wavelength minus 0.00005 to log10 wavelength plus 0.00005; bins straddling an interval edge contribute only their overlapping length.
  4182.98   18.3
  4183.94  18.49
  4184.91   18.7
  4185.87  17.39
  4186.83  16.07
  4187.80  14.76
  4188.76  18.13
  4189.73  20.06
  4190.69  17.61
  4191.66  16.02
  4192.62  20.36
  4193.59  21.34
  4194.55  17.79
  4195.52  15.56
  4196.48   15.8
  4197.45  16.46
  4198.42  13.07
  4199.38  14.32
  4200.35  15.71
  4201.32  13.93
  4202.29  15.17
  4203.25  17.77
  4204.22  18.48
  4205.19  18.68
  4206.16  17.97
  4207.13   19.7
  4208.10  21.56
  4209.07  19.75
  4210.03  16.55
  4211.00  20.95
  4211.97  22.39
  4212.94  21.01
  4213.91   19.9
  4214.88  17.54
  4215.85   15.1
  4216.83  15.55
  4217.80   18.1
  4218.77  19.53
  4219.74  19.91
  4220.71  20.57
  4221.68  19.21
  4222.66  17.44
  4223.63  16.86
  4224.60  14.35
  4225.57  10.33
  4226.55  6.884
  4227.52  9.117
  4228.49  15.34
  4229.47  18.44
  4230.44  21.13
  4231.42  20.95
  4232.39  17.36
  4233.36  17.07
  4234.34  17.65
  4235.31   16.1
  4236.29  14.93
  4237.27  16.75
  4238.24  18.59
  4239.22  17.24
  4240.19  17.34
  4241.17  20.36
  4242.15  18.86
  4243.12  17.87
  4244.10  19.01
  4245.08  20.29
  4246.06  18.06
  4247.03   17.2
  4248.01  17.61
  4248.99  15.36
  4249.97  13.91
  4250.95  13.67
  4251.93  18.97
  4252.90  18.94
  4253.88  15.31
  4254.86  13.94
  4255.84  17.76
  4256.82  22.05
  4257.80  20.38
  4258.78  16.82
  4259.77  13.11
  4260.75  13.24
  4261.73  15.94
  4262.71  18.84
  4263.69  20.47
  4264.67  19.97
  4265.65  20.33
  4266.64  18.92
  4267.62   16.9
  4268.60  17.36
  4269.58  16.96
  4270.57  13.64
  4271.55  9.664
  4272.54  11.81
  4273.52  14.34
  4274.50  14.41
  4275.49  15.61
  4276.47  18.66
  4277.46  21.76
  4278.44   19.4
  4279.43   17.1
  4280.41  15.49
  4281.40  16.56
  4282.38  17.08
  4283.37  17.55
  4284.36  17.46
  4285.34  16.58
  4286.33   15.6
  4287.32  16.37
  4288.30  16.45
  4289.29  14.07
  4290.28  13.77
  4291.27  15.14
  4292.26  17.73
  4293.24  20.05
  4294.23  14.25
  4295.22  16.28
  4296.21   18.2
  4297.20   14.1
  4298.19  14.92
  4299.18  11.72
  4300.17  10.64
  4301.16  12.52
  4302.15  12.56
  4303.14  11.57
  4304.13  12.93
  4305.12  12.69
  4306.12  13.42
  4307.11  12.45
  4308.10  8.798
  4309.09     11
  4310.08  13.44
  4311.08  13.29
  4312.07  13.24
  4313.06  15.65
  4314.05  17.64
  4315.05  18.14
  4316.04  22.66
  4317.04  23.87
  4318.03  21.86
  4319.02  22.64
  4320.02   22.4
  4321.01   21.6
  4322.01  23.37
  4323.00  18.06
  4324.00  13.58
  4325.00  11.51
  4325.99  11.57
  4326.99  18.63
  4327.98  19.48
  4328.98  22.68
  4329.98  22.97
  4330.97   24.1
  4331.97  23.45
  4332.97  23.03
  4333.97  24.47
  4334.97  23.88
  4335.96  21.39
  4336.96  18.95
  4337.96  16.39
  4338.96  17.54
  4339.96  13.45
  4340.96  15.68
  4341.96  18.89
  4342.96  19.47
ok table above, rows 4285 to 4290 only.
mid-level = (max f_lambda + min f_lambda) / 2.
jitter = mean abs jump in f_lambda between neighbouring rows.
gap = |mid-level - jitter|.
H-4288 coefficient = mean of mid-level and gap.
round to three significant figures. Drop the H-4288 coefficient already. 14.8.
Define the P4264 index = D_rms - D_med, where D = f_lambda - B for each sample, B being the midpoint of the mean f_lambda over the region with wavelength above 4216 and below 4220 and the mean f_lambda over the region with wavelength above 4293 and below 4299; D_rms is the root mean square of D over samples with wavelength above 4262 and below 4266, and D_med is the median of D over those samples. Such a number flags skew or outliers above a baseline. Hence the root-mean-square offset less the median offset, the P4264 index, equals -0.2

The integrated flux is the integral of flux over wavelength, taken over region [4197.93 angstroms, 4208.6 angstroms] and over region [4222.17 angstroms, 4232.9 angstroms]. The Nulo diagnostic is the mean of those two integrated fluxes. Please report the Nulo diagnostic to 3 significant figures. 172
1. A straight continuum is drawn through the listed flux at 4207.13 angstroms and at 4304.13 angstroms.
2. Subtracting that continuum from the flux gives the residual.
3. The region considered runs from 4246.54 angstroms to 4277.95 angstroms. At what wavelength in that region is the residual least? 4271.55 angstroms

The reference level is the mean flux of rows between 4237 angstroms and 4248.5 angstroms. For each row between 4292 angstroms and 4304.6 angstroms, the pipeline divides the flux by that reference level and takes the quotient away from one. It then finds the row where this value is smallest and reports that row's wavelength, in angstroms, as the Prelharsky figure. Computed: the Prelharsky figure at 4293.24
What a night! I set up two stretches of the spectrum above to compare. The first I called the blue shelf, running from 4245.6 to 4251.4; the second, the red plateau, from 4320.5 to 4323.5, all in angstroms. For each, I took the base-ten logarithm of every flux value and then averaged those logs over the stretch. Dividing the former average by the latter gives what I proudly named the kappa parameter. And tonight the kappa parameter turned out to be 0.91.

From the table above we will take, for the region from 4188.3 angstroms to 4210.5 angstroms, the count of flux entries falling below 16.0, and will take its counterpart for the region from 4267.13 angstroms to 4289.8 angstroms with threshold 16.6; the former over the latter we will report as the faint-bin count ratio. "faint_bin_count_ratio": 0.54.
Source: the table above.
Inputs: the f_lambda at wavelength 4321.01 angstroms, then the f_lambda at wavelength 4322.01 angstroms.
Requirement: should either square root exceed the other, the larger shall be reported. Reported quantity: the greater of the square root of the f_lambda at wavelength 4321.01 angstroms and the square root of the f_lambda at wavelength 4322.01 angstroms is 4.8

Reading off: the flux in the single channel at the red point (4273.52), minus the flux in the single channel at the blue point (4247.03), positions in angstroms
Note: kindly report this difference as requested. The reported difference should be -2.9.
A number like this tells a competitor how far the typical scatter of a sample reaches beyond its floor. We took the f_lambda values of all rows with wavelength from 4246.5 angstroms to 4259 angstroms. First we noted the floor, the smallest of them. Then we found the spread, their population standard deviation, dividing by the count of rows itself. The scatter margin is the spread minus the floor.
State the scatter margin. -11.2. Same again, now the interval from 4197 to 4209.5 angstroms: -10.6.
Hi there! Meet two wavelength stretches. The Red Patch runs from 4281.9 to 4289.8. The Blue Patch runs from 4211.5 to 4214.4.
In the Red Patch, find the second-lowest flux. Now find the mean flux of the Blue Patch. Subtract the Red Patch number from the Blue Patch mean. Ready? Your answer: 5.5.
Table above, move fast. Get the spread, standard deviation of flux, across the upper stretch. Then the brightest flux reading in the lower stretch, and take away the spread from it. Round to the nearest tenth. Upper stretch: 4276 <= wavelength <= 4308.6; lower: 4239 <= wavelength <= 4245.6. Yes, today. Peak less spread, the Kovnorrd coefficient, 17.5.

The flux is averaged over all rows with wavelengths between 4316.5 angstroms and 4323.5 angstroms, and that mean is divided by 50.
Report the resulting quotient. 0.44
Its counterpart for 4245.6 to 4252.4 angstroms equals 0.33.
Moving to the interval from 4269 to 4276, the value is 0.28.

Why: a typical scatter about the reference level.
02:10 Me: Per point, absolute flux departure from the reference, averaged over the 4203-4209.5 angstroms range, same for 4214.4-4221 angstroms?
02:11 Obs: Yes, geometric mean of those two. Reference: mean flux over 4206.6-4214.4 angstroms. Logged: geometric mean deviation 1.8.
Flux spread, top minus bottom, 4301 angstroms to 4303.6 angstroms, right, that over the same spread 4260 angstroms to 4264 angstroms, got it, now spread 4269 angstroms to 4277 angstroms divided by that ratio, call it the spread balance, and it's 65.7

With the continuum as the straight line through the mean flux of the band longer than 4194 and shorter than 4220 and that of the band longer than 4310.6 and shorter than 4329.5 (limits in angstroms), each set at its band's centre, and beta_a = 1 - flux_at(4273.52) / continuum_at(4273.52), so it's 0.21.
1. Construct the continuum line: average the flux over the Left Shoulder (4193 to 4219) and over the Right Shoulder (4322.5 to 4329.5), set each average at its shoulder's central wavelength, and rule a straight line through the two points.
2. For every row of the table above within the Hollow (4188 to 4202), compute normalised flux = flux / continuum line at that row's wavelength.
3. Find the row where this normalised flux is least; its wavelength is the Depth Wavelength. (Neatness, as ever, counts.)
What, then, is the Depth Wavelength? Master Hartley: 4198.42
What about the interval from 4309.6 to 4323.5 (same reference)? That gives 4312.07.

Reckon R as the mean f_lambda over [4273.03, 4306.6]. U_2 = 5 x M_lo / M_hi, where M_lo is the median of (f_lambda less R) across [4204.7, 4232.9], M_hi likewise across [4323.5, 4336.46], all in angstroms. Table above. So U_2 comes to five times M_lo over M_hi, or 2.0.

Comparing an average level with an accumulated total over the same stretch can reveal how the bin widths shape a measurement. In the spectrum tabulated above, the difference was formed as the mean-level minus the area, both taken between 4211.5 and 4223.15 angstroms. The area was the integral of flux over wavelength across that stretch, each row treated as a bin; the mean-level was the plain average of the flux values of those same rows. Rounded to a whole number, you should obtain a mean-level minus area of -201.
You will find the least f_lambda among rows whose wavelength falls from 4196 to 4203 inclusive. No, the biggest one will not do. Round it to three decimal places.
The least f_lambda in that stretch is 13.070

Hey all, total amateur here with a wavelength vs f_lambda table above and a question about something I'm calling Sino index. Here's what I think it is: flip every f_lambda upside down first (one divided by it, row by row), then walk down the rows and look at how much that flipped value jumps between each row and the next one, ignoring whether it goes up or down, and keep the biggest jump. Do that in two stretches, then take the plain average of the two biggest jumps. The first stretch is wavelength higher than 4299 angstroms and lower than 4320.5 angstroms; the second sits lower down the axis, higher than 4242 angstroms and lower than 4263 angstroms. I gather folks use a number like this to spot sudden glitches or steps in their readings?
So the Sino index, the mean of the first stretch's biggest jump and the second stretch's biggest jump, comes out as 0.027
